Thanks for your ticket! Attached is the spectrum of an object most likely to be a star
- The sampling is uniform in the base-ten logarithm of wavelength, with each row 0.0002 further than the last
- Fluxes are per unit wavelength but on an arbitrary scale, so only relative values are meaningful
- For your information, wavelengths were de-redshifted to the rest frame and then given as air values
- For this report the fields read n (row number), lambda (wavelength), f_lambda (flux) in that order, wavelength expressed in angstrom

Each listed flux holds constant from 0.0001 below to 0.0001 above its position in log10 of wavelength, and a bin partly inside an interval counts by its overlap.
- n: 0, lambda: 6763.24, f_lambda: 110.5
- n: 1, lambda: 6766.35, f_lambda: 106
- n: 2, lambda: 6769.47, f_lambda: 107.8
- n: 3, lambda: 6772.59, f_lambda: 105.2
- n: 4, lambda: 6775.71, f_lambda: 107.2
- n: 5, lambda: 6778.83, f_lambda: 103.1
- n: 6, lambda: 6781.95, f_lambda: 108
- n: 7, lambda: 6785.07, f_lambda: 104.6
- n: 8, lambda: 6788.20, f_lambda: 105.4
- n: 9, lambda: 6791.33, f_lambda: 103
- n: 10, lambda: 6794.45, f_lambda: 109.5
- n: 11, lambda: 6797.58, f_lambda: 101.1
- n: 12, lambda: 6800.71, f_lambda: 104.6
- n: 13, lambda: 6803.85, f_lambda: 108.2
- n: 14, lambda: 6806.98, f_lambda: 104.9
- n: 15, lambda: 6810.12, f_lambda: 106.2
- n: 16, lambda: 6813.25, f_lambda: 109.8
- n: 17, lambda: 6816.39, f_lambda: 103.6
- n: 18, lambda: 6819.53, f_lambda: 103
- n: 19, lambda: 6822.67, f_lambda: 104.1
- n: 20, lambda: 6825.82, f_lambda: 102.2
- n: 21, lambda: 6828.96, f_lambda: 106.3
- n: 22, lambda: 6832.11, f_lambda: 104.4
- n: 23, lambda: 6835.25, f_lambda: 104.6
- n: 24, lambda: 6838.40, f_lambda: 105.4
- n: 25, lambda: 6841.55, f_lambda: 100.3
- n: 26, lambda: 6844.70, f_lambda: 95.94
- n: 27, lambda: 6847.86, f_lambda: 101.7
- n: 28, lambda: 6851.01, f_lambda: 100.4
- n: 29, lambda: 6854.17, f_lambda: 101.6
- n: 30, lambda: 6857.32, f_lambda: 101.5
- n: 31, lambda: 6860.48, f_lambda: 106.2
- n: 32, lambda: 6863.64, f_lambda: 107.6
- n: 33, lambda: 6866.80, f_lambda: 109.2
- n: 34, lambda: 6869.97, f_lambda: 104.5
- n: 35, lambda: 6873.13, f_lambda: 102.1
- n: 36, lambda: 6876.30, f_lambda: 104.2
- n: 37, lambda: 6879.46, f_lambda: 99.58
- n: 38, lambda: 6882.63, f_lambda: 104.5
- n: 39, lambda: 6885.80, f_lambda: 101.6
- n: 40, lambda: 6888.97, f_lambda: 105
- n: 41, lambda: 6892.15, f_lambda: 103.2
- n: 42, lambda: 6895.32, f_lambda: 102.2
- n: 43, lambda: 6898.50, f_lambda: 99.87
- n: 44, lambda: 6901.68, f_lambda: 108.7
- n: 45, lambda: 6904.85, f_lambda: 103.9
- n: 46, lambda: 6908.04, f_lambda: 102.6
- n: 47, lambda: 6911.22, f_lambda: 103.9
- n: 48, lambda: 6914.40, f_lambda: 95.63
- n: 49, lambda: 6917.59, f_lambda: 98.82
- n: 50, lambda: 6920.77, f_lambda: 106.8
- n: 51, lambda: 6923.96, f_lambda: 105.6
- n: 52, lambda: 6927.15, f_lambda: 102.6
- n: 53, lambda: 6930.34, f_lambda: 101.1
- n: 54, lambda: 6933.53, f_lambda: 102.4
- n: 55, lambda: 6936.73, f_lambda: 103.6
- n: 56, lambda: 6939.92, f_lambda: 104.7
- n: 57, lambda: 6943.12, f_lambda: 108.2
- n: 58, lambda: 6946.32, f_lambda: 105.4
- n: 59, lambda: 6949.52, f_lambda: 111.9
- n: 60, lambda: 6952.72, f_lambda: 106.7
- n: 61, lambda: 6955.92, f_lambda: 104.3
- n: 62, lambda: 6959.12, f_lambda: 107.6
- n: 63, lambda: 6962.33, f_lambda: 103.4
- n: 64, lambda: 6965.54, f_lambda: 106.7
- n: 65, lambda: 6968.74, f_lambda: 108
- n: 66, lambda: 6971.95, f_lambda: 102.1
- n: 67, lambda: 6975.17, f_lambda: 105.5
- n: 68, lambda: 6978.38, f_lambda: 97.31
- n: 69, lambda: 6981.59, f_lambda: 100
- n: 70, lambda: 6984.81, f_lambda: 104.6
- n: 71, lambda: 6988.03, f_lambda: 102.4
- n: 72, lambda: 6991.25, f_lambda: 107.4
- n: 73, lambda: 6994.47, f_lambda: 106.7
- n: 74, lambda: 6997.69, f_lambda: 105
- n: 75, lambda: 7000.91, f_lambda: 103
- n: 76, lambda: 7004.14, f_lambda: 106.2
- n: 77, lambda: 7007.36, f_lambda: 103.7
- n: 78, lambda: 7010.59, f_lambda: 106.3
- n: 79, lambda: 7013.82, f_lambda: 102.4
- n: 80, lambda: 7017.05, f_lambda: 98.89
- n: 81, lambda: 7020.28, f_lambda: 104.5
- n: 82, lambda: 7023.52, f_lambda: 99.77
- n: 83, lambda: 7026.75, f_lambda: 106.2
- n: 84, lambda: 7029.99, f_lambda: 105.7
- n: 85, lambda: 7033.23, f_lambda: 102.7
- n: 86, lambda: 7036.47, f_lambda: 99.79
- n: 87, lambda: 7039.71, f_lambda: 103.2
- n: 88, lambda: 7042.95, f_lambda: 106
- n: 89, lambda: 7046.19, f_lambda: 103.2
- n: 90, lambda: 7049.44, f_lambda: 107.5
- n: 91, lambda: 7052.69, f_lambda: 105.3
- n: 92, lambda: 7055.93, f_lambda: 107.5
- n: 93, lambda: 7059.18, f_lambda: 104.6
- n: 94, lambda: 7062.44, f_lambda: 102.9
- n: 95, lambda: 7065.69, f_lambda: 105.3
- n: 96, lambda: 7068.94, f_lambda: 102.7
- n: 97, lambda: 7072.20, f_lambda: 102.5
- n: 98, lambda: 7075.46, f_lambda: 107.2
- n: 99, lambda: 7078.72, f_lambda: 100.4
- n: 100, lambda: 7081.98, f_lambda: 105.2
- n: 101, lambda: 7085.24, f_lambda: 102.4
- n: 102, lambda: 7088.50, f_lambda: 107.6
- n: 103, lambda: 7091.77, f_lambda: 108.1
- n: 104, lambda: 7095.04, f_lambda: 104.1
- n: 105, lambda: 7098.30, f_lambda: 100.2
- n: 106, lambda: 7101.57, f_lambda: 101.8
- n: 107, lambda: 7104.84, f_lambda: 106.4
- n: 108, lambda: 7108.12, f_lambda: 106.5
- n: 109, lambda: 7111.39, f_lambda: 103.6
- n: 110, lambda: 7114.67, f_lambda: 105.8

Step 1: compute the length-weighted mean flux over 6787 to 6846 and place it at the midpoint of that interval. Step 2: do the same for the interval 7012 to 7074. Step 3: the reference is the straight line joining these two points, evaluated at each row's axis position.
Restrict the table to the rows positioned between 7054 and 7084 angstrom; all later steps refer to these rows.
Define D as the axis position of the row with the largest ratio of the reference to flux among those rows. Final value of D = 7078.72 angstrom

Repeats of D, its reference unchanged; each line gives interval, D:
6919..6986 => 6978.38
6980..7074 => 7017.05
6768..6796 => 6791.33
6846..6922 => 6914.40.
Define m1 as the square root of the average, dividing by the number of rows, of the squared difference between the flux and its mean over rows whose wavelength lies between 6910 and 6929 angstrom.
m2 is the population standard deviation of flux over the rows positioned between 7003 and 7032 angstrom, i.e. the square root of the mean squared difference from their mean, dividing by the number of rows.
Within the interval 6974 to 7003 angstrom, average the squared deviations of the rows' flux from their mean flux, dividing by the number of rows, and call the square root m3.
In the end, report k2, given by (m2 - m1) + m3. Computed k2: 1.9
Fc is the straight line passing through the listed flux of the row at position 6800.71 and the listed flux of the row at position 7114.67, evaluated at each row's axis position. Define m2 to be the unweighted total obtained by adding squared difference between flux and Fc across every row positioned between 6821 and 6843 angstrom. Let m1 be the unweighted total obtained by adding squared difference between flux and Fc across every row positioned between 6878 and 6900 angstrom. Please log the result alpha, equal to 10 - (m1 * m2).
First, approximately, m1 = 76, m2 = 30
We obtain -2241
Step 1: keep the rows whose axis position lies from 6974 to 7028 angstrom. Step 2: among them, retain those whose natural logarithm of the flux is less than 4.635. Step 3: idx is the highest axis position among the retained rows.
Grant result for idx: 7023.52 angstrom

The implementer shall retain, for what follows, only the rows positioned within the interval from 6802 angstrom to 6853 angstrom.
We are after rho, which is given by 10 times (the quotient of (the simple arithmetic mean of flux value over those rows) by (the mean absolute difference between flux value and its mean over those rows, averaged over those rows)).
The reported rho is 424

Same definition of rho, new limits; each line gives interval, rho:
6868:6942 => 502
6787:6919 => 418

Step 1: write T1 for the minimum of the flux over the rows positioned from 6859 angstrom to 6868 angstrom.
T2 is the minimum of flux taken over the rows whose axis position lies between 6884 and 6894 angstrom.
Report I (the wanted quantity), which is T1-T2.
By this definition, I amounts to 4.6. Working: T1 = 106.2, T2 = 101.6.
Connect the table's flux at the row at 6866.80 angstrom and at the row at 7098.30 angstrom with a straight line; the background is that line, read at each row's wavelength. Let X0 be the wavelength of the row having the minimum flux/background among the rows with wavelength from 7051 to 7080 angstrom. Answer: 7078.72 angstrom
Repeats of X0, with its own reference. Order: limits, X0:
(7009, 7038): 7017.05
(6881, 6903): 6898.50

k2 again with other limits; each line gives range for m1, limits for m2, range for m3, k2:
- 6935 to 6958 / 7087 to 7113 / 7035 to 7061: 2.4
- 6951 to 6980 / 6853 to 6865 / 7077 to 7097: 2.3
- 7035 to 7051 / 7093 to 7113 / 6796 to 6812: 1.9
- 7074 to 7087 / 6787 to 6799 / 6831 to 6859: 3.3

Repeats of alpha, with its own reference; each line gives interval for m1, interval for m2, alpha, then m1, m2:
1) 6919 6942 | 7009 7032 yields -3037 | 35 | 86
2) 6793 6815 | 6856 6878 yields -3728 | 78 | 48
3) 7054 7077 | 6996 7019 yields -2024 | 33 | 62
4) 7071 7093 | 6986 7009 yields -1430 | 60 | 24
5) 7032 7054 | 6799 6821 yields -2526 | 55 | 46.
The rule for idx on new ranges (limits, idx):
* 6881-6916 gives 6914.40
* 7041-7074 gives 7072.20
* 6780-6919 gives 6917.59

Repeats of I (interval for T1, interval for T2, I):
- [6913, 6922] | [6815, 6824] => -7.4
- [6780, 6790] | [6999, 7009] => 1.6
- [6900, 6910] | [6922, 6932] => 1.5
